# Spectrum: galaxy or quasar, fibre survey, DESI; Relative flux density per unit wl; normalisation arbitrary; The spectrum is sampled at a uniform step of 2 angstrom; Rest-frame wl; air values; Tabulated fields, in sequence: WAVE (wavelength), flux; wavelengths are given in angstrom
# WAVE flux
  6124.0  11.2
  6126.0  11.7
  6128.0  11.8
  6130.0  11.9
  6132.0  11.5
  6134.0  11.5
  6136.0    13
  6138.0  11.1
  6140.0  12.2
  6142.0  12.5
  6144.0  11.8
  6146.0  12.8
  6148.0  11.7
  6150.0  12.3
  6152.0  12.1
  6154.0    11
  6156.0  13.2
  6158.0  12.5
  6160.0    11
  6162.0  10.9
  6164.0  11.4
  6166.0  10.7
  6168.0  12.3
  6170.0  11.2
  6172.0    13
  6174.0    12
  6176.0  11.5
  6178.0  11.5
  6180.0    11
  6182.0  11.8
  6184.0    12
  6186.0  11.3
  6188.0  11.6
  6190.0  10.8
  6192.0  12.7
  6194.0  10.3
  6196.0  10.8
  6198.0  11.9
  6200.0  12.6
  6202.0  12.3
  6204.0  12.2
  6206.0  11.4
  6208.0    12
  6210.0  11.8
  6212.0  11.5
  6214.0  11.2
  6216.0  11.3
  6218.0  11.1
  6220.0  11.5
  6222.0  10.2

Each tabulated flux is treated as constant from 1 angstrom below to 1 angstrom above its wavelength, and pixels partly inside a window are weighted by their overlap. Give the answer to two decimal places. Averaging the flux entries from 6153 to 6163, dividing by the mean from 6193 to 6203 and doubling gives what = 2.02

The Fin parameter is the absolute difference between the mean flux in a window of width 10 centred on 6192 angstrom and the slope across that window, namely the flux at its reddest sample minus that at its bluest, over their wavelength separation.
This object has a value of 11.34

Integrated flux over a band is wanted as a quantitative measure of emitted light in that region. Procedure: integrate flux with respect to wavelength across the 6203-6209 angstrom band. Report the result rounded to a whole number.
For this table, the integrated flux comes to 71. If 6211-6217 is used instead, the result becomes 68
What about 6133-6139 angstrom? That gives 71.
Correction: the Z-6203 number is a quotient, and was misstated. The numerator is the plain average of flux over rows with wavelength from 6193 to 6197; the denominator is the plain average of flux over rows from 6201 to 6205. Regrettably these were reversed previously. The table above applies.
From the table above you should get 0.86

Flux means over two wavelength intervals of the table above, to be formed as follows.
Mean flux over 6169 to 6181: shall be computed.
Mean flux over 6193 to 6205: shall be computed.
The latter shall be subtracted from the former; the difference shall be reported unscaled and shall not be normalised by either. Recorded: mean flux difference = 0.0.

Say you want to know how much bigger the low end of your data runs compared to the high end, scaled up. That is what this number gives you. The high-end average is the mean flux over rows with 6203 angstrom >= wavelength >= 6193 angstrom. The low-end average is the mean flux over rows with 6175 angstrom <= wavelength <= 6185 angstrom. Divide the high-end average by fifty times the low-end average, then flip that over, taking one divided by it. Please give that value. 49.9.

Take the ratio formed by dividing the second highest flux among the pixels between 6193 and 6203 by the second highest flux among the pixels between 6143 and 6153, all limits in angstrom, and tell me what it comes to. 1.00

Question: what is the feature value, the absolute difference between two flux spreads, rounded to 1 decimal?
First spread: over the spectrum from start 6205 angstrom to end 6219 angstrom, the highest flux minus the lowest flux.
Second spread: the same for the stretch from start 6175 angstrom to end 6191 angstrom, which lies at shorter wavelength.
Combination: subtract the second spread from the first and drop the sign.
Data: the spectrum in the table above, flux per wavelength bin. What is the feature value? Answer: 0.3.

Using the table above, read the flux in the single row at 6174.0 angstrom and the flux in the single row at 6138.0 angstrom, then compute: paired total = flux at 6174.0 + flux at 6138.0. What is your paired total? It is 23.1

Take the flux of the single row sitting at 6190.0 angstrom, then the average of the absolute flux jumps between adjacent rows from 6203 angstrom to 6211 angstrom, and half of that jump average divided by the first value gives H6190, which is 0.0247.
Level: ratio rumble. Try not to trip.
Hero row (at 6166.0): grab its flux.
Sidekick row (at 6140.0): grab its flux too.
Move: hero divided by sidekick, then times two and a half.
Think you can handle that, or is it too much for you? 2.19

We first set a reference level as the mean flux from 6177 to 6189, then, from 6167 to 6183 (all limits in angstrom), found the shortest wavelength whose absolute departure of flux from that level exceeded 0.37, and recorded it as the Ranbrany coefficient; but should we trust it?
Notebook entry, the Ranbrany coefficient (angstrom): 6168.0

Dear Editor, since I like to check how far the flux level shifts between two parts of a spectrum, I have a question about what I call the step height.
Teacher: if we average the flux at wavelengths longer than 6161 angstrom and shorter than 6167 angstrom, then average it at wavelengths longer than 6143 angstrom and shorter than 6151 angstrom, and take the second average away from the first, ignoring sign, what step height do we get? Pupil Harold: 1.15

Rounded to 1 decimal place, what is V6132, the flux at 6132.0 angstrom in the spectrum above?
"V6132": 11.5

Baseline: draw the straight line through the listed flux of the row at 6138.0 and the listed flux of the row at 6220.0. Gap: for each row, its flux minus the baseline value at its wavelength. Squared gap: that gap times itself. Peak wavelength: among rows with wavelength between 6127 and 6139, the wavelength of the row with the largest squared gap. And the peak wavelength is 6136.0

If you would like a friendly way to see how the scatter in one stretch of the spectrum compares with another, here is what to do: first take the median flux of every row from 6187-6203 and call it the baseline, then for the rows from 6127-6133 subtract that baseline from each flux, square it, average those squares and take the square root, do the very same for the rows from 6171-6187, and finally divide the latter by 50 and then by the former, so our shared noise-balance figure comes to 0.067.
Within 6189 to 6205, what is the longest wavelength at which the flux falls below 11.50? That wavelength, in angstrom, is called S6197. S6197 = 6196.0 angstrom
